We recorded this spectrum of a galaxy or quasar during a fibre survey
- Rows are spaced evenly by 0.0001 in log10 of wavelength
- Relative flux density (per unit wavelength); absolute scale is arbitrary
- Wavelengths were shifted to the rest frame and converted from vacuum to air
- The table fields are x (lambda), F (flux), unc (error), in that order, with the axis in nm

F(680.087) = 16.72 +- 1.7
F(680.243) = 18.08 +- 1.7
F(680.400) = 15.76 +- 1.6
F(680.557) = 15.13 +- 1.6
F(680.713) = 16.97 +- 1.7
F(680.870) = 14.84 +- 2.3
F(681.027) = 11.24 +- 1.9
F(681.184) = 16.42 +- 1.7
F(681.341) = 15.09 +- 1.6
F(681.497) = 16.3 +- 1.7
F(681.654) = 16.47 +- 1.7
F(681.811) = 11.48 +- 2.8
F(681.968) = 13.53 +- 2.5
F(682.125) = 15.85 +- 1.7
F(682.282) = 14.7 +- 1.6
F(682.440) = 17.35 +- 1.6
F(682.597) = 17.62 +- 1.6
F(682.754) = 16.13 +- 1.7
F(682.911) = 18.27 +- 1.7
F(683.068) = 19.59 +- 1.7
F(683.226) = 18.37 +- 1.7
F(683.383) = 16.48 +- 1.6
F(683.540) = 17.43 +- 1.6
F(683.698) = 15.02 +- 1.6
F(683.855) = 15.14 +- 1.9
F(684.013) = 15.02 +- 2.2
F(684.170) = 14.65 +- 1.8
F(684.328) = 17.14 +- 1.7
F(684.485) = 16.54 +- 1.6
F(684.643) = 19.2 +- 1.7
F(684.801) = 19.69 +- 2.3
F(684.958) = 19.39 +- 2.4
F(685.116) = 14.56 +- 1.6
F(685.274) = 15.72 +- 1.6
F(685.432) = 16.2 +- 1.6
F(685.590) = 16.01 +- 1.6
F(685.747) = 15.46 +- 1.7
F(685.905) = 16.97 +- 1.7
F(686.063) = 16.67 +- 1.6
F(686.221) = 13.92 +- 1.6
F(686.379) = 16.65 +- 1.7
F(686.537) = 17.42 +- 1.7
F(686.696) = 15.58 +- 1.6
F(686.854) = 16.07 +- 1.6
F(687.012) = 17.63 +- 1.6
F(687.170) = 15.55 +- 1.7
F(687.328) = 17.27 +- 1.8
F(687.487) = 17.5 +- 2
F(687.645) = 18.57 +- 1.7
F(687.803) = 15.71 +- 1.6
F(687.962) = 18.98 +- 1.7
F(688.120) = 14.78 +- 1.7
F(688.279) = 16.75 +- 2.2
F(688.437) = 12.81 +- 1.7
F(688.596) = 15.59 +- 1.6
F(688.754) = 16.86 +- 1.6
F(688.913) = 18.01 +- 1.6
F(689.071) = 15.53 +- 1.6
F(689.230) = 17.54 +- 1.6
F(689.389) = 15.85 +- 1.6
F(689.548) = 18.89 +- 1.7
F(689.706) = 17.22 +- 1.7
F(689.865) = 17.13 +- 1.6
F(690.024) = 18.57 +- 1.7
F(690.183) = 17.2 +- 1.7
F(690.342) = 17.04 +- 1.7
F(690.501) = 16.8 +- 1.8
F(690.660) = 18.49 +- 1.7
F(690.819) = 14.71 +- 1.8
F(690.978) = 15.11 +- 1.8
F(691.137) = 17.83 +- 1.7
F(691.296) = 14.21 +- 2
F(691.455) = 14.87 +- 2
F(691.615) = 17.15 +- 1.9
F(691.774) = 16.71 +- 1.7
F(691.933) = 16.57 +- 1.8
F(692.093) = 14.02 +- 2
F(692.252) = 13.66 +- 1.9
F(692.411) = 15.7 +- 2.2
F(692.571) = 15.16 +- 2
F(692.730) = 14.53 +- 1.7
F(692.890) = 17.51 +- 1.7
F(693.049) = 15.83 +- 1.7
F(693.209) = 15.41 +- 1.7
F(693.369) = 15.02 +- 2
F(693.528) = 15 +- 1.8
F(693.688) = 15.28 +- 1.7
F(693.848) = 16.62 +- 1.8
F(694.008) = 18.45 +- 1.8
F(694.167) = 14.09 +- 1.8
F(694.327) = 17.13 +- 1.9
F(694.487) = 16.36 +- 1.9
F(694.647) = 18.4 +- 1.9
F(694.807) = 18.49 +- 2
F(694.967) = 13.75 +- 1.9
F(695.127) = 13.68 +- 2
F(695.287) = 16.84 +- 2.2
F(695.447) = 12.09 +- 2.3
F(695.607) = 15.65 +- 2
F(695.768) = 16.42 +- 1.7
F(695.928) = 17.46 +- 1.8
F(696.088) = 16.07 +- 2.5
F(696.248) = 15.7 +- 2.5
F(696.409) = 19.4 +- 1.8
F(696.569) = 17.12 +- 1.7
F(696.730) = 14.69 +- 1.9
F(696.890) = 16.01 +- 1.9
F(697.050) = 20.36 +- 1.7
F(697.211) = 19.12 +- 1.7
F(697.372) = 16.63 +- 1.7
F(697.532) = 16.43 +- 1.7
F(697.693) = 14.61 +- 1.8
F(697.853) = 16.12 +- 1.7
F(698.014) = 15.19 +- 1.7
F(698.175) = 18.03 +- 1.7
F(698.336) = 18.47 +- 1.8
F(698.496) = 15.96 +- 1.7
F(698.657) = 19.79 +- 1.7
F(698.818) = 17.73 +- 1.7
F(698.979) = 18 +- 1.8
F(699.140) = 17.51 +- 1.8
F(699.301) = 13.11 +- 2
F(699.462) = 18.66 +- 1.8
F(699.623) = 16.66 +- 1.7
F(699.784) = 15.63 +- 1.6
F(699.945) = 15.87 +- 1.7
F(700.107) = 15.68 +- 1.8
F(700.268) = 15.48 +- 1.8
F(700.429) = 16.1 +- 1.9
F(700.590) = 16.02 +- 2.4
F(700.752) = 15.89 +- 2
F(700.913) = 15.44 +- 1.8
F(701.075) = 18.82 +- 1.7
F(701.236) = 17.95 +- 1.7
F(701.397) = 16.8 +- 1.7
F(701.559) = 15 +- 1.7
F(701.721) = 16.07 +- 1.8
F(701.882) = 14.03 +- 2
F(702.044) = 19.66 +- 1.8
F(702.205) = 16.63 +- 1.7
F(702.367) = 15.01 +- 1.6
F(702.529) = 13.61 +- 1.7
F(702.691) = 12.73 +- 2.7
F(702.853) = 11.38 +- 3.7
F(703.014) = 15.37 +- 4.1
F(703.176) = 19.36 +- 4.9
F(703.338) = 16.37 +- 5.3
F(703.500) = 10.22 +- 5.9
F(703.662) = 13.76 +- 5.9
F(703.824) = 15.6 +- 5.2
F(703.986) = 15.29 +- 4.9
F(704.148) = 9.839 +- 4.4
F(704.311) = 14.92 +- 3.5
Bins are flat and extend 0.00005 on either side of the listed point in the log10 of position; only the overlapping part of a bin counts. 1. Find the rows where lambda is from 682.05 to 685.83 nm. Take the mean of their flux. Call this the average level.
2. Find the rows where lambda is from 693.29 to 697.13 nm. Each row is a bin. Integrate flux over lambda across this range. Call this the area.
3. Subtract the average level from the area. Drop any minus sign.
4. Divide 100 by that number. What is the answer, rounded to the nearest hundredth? 2.19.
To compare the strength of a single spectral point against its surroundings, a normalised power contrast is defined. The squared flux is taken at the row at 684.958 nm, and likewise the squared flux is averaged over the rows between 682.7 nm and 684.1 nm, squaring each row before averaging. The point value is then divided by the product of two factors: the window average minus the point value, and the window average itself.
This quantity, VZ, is -0.01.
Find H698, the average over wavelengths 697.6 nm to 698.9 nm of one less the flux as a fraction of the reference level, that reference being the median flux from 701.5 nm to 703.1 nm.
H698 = -0.132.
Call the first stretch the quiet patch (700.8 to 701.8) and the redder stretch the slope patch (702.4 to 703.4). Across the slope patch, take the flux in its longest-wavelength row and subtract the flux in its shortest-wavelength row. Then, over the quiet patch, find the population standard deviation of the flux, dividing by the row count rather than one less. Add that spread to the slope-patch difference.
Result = 4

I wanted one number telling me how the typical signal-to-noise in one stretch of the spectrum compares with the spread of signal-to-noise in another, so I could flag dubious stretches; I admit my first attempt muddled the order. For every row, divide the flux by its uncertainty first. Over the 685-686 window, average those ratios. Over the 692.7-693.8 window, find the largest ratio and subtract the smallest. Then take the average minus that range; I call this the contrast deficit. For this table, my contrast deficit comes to 6.9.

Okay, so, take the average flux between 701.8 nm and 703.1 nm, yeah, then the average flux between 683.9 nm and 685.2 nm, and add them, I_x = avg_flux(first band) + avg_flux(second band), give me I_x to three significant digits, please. 31.8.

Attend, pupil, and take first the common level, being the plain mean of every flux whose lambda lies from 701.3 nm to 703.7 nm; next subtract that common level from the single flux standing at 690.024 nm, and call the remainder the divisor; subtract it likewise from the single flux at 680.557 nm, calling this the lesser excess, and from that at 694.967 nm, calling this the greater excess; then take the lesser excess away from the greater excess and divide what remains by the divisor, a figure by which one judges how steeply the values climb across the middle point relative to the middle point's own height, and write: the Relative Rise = 0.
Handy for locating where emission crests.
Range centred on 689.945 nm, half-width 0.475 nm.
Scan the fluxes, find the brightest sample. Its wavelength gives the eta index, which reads 689.548 nm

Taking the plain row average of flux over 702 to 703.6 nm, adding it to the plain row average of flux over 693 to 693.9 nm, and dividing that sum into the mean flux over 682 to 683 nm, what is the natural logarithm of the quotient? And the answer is -0.61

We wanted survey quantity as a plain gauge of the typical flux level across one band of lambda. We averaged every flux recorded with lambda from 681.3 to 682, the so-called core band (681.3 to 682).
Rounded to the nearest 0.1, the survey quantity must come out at 14.6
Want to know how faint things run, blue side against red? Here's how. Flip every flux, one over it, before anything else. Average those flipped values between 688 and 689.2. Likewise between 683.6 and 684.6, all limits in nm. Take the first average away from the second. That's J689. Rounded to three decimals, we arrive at 0.000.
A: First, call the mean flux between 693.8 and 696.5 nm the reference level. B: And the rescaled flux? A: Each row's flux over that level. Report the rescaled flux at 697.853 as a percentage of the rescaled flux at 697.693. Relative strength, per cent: 110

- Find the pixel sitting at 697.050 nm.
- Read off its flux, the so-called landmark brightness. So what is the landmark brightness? 20.36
